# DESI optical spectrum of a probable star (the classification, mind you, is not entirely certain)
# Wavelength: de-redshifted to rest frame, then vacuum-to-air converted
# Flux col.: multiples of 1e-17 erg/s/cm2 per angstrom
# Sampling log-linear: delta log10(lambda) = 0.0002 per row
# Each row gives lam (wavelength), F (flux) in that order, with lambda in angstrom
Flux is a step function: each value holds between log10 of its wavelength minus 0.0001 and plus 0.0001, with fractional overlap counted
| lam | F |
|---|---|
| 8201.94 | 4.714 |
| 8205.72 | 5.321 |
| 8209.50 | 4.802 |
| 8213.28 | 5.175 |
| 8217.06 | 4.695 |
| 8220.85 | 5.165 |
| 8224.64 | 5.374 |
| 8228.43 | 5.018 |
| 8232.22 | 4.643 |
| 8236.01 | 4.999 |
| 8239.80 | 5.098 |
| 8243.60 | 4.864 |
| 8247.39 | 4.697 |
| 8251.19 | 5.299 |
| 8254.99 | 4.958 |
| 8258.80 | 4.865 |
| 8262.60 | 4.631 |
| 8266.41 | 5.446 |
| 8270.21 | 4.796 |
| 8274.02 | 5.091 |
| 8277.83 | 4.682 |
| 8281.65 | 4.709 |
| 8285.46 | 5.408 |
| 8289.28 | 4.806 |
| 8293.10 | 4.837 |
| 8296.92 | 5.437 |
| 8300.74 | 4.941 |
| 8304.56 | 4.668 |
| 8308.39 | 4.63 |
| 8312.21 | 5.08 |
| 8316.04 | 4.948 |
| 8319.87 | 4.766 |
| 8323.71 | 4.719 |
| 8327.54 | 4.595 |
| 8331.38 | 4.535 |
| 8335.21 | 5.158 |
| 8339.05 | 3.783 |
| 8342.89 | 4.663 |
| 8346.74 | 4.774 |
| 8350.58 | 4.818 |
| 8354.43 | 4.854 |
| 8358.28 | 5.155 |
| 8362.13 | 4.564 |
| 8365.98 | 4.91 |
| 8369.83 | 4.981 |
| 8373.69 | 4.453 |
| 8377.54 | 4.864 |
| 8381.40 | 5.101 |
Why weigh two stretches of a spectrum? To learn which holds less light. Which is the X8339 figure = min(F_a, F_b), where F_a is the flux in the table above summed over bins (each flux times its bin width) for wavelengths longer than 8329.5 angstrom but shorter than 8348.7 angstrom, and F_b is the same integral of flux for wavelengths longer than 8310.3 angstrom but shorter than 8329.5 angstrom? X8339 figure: 88.0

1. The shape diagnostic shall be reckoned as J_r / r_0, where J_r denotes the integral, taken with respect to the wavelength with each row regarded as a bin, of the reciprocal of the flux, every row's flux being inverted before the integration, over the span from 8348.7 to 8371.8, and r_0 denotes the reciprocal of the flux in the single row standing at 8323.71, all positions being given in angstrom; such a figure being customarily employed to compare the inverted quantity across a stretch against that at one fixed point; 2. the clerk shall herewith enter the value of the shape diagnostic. 22.4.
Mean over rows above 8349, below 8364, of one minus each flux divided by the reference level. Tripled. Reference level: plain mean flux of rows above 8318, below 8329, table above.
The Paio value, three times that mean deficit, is -0.10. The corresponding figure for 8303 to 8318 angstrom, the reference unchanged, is -0.09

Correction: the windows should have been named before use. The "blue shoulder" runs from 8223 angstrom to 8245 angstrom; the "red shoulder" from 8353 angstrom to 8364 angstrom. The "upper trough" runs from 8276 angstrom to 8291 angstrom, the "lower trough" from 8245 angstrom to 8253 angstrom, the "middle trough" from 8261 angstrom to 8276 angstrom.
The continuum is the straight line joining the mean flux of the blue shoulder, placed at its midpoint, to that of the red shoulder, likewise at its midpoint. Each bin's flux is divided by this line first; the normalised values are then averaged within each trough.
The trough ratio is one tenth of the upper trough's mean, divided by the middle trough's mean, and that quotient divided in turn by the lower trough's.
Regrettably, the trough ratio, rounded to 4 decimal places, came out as 0.0982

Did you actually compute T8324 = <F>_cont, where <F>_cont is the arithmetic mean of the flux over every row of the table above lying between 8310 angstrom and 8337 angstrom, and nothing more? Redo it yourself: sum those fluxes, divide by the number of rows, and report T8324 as 4.83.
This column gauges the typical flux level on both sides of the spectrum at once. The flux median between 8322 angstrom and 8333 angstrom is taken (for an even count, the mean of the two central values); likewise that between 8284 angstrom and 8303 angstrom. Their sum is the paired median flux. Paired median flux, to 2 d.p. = 9.54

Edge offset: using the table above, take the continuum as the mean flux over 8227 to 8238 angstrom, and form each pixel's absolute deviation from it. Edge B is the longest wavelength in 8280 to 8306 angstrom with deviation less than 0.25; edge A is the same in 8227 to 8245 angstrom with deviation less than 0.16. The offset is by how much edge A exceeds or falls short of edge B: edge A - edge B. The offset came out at -61.0 angstrom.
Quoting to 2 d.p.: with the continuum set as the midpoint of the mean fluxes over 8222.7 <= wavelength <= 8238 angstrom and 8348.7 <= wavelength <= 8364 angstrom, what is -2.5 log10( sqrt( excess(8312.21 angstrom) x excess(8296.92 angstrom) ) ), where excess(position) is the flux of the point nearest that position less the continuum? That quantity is 1.39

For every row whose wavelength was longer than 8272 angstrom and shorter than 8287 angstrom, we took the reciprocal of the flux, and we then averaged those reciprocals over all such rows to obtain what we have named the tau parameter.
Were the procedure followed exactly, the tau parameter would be 0.202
